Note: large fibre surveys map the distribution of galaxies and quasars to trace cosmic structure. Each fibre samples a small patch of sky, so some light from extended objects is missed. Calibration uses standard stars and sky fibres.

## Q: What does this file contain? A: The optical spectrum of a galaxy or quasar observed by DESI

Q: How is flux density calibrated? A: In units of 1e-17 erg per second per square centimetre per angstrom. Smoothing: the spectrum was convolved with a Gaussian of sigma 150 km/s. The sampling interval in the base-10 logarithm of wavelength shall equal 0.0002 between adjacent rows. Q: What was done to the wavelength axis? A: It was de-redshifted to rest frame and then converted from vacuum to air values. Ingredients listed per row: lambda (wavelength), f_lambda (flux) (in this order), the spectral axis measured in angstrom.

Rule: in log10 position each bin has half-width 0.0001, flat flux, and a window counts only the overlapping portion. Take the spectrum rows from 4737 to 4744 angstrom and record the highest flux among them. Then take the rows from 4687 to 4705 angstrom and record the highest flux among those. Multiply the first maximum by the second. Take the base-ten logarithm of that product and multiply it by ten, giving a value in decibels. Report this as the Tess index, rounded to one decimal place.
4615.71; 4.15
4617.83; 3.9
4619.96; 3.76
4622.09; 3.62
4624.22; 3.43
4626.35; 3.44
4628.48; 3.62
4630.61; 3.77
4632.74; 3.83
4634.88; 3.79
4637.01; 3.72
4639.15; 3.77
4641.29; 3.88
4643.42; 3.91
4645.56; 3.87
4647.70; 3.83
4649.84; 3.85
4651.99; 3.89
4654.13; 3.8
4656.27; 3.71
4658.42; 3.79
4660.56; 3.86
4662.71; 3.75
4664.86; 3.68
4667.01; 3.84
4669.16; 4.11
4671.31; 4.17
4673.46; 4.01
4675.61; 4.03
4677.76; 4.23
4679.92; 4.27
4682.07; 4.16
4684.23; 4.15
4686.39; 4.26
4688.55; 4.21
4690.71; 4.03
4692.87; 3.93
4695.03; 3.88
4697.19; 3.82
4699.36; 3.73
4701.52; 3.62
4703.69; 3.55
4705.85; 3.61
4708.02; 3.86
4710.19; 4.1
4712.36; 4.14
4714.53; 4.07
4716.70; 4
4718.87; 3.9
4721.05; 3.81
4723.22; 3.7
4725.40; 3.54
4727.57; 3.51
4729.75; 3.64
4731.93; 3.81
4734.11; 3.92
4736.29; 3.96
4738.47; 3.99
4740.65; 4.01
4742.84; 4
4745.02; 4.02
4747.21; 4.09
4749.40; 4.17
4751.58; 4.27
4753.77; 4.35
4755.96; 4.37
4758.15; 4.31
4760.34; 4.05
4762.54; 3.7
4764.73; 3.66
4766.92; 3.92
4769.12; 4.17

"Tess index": 12.3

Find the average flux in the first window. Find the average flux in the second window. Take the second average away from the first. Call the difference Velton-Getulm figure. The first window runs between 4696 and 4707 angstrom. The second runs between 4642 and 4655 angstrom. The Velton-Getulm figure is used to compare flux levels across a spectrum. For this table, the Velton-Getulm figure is -0.2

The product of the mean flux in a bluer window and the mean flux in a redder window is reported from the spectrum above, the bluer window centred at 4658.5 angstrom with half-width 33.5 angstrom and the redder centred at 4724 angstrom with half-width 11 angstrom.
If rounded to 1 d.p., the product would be 14.8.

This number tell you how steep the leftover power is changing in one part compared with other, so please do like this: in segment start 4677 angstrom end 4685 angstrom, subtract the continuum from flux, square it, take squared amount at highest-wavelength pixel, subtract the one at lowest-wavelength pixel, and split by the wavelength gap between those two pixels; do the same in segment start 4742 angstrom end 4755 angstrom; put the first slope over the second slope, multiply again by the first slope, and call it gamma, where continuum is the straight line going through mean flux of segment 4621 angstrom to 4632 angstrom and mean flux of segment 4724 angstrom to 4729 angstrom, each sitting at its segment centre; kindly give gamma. 0.005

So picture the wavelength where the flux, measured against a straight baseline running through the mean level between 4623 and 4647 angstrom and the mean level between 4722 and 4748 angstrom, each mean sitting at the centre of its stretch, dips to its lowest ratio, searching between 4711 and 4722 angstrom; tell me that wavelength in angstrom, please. 4721.05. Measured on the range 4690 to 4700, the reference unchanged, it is 4699.36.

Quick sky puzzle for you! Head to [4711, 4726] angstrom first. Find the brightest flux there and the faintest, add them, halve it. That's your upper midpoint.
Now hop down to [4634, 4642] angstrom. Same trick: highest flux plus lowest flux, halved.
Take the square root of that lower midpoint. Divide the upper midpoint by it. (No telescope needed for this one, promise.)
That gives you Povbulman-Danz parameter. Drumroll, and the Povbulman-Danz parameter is 1.970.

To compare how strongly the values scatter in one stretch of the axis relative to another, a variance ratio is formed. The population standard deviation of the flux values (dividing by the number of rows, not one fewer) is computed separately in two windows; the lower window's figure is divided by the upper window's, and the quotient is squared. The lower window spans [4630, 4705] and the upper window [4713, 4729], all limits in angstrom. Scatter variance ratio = 0.9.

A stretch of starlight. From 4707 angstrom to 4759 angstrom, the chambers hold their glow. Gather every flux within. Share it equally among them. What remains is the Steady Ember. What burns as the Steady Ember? 3.98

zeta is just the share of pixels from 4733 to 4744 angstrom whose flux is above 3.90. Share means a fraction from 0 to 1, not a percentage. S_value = 1.0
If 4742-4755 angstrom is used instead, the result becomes 1.0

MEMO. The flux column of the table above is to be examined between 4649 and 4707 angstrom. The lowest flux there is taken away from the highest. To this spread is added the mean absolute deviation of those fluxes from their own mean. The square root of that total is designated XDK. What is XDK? 0.95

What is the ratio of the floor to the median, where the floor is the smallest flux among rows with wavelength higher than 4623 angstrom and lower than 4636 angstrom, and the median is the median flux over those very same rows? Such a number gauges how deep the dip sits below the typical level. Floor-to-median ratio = 0.928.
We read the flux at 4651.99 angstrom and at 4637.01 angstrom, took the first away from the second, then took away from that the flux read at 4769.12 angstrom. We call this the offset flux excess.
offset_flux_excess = -4.34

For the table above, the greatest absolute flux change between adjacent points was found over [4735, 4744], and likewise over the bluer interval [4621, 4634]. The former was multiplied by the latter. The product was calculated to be 0.01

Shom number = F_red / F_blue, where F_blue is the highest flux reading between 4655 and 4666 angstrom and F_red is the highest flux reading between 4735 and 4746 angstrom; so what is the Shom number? 1.04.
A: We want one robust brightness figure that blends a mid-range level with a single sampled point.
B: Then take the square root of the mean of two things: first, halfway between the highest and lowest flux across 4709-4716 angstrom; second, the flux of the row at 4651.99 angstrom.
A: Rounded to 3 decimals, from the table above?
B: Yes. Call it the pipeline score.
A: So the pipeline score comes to 1.999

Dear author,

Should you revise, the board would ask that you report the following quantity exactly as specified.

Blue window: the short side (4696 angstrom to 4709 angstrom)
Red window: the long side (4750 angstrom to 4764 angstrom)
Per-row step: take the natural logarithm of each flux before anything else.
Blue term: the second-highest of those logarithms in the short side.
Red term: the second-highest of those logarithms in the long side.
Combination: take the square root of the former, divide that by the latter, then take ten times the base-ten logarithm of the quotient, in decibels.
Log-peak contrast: -1.04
